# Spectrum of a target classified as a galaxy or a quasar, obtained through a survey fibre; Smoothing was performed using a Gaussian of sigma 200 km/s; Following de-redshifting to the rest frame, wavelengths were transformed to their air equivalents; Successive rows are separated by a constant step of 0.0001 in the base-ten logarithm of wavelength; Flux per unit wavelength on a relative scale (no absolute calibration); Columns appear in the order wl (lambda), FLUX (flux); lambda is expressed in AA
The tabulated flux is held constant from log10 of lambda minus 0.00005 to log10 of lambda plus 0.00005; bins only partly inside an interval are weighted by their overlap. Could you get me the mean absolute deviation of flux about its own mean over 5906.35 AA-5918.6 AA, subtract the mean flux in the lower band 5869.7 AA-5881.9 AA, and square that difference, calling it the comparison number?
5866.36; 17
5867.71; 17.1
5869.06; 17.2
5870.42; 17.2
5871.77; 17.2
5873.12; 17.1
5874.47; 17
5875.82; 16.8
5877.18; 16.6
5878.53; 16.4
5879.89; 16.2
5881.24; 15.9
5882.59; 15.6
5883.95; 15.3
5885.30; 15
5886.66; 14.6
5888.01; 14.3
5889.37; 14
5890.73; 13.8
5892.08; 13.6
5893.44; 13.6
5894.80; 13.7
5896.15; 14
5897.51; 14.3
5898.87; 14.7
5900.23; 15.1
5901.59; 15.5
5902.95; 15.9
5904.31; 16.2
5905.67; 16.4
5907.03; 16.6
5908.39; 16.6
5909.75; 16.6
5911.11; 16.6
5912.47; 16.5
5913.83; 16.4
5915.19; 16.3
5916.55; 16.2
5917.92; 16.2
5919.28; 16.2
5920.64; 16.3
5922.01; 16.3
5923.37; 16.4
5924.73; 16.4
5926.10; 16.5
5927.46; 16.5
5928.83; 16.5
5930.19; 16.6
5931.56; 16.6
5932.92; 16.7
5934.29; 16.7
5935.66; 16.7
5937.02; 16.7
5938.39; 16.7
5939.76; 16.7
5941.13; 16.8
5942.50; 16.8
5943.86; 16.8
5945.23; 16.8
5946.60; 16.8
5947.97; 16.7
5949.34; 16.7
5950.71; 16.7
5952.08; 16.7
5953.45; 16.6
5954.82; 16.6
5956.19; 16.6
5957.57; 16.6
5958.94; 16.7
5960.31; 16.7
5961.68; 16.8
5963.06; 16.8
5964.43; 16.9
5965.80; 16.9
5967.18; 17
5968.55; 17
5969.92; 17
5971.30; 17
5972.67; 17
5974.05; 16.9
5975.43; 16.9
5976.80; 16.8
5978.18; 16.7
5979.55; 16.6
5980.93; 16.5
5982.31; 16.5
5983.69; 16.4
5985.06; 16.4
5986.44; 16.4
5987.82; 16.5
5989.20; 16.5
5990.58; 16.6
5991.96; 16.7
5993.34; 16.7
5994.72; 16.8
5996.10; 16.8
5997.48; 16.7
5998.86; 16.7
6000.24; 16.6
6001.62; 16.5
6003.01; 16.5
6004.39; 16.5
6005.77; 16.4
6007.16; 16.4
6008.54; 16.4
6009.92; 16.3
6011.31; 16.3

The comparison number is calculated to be 274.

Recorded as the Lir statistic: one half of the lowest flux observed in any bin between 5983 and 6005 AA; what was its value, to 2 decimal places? 8.20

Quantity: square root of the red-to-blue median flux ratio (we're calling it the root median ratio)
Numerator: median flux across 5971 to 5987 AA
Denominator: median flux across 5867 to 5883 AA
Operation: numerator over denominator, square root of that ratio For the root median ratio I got 0.993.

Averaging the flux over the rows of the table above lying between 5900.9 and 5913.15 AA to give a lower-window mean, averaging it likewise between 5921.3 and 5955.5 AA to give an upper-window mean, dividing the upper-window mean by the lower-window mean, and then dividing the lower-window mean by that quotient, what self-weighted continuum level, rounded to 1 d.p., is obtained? 16.0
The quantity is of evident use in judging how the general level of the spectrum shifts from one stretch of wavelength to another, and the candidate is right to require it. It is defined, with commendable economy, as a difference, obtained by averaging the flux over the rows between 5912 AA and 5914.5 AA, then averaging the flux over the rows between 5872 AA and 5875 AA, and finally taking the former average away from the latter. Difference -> 0.6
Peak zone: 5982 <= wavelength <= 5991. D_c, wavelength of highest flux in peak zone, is 5990.58 AA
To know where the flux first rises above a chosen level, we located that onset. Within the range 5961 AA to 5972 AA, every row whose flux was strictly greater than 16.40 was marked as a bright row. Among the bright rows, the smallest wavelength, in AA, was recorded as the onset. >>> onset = 5961.68 AA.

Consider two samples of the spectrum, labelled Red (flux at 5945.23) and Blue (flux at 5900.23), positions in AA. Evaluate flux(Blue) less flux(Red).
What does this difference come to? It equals -1.7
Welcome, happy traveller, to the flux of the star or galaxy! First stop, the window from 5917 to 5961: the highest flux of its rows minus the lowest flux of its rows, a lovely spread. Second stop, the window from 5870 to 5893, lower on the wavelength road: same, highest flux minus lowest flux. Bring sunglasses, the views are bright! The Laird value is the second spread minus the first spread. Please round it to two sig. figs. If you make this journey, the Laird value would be 3.0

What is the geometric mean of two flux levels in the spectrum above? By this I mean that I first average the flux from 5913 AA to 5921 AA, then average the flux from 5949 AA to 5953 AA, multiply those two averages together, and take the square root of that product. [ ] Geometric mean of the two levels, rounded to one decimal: 16.5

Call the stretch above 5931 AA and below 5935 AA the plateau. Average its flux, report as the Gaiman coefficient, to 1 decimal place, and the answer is 16.7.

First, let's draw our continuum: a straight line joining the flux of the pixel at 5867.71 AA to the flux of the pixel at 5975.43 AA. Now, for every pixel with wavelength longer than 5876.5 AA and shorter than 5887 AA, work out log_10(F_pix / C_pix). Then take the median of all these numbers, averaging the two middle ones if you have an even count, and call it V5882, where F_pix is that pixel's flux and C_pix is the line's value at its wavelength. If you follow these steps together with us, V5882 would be -0.035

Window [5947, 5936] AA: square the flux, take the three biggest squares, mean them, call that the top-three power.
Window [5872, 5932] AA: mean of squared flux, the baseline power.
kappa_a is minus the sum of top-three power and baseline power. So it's -532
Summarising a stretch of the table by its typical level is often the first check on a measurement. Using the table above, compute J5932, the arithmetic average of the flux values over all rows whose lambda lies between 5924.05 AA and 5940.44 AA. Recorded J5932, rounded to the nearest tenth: 16.6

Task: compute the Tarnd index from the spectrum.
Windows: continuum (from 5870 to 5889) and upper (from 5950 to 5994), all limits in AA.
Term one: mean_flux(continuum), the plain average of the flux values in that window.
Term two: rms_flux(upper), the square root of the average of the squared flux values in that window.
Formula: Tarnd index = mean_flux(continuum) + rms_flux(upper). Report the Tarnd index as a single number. 32.8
